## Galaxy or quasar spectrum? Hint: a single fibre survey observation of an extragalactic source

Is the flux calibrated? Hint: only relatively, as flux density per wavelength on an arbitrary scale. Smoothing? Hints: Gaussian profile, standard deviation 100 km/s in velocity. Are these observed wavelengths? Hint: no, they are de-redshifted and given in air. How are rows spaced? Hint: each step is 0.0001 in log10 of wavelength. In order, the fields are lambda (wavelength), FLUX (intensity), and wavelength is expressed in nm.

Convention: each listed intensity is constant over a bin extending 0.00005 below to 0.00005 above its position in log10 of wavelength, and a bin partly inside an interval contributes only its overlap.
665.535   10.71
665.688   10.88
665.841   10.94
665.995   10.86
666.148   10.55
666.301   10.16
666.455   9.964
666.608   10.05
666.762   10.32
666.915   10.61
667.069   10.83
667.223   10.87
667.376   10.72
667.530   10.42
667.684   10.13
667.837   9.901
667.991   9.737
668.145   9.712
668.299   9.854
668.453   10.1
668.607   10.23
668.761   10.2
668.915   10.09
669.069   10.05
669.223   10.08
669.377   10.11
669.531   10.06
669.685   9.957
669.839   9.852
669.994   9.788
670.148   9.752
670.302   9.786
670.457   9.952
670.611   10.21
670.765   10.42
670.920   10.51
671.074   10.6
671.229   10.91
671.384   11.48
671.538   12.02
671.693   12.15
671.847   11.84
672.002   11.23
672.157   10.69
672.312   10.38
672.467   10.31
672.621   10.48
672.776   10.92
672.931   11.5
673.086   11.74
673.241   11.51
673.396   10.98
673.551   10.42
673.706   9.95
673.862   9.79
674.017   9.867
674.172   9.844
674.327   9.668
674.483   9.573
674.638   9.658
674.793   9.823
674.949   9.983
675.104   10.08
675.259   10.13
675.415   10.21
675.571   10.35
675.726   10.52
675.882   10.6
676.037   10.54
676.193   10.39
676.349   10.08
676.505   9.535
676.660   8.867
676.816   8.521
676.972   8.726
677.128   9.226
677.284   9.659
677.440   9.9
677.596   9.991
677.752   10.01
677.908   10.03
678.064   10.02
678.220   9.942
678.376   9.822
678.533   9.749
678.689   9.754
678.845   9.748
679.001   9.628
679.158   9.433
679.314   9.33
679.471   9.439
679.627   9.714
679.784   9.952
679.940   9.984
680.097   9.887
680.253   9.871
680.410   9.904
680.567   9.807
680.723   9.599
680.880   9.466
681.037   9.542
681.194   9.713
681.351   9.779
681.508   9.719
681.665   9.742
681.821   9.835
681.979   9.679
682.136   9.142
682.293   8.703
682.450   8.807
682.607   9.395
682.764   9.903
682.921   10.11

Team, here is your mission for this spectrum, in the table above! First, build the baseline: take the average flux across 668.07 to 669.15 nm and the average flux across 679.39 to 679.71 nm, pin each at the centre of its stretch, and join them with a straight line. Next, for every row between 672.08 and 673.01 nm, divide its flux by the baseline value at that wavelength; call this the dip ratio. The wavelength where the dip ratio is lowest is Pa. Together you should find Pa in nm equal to 672.467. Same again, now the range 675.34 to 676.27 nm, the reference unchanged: 675.415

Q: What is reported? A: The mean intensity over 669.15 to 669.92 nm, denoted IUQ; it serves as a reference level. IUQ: 10.0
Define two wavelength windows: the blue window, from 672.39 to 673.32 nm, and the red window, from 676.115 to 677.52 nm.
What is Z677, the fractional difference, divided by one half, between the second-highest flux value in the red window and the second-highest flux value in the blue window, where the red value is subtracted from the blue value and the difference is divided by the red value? 0.28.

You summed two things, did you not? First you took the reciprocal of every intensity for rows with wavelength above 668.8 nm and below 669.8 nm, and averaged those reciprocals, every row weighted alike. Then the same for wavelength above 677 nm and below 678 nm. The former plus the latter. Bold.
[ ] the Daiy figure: 0.202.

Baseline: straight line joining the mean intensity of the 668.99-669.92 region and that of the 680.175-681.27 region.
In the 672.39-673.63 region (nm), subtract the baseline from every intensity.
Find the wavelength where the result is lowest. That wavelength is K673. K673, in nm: 672.467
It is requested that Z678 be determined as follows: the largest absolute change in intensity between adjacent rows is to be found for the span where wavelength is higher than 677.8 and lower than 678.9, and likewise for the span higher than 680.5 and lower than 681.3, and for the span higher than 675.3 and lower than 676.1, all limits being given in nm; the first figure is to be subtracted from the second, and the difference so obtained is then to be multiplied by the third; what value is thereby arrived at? 0.01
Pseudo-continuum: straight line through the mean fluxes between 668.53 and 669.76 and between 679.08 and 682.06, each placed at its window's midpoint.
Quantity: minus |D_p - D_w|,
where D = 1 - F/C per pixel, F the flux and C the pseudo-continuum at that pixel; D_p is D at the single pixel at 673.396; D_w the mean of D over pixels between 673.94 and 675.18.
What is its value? -0.11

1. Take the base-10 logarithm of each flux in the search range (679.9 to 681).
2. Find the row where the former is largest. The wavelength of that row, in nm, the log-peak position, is 679.940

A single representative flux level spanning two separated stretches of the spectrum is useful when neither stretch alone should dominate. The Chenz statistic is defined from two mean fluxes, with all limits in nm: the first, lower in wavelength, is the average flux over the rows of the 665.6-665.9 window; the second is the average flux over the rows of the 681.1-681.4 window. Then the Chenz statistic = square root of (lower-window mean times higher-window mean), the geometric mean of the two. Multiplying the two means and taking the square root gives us 10.3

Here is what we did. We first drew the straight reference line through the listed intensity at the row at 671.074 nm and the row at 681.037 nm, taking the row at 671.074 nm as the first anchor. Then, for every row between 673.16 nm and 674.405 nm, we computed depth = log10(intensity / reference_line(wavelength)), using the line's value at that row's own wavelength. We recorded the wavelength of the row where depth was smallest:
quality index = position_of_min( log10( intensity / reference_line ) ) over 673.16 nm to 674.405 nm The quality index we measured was 674.327 nm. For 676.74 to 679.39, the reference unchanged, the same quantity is 676.816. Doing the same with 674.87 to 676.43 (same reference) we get 674.949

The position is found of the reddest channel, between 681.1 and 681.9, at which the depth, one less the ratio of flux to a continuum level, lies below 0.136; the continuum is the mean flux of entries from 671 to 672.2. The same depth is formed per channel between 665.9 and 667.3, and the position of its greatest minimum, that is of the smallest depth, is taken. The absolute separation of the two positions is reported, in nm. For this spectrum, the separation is 14.60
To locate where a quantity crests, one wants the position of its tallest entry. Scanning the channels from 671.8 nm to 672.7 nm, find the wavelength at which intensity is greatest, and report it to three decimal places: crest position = 671.847 nm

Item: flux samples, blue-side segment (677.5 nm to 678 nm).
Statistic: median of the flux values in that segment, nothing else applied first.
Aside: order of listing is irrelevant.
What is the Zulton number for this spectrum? 10.0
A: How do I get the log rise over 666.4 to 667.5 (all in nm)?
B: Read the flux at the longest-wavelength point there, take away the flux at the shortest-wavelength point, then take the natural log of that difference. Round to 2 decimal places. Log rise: -0.28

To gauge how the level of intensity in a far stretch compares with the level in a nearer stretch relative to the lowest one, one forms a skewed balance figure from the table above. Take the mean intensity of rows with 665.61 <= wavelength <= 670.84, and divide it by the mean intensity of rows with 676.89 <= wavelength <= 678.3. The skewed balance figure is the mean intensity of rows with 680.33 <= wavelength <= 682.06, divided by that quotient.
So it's 9.24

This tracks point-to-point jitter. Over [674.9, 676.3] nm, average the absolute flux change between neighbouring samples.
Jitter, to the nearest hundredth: 0.10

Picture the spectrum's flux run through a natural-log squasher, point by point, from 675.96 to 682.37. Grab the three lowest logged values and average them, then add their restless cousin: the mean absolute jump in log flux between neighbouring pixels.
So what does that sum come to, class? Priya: 2.18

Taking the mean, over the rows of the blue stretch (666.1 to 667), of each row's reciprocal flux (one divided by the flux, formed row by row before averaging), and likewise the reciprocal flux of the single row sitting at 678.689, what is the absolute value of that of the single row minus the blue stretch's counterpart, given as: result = 0.005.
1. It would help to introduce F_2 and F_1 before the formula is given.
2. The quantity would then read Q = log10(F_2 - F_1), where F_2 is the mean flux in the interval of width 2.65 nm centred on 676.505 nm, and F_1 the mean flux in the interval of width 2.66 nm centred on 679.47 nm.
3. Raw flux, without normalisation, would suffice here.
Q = -1.0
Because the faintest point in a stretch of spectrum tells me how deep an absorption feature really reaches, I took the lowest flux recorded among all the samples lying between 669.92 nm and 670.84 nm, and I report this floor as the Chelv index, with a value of 9.752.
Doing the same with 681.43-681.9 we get 9.719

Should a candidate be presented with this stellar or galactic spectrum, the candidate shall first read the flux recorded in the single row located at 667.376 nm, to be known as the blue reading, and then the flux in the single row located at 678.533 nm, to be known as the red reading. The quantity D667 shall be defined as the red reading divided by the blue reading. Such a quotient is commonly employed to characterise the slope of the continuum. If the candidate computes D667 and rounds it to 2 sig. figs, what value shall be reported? 0.91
